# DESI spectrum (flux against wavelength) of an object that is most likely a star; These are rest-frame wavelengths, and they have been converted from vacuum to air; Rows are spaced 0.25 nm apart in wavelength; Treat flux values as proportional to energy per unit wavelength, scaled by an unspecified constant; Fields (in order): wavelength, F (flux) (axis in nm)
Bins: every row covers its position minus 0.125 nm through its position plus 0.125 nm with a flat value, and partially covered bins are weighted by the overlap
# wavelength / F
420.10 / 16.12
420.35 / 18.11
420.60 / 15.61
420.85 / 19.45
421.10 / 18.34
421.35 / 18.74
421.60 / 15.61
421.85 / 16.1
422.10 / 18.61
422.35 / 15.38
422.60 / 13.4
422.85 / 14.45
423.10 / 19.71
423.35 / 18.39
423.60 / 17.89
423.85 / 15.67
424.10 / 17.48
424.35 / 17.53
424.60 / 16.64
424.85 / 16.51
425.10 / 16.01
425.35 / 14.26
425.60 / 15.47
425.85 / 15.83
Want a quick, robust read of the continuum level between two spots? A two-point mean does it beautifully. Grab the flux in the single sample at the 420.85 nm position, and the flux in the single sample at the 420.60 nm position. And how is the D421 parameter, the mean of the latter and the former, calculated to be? 17.5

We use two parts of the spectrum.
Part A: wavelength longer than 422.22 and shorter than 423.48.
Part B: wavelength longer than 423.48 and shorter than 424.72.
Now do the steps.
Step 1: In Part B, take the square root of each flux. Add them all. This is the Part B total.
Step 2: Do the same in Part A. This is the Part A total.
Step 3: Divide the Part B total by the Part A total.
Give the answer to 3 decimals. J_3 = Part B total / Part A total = 1.026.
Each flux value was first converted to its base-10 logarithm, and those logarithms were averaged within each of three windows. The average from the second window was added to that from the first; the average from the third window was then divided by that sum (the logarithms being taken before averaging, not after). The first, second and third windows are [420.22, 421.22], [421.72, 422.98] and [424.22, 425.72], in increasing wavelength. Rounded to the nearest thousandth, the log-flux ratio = 0.494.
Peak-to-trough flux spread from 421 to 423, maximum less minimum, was 5.3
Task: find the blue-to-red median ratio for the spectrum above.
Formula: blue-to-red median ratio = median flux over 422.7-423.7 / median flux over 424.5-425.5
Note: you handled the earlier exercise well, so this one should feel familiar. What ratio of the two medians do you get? 1.12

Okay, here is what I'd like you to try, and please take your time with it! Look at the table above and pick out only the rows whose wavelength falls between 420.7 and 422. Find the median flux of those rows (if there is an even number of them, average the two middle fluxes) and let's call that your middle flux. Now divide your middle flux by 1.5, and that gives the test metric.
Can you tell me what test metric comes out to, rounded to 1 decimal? 12.2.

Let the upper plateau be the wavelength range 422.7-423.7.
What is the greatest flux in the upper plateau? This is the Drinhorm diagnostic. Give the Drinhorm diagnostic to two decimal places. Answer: 19.71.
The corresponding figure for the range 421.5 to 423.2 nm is 19.71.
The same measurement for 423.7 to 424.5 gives 17.53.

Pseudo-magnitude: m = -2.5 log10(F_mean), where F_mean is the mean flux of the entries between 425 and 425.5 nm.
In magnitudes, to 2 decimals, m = -2.95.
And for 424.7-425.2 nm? -3.03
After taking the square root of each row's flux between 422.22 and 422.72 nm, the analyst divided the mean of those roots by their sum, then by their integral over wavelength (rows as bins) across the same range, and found 0.26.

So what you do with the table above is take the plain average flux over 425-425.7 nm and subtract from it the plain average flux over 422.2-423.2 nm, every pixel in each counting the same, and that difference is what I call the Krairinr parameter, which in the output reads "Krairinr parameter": -0.5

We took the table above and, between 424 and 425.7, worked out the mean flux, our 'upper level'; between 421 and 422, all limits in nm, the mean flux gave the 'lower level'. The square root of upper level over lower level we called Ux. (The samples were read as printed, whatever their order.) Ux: 0.97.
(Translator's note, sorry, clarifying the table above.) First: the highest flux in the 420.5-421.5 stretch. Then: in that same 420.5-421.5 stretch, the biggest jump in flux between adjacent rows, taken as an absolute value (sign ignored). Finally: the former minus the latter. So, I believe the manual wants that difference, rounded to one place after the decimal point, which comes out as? 15.6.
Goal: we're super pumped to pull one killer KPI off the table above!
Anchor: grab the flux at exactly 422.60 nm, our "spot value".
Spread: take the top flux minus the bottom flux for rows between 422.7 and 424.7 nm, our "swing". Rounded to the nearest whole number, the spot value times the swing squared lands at 371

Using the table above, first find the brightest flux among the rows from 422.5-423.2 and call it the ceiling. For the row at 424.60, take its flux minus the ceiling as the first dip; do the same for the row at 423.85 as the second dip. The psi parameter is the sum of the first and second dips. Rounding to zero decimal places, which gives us -7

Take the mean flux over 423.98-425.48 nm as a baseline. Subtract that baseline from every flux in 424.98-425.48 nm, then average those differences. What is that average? -1.3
